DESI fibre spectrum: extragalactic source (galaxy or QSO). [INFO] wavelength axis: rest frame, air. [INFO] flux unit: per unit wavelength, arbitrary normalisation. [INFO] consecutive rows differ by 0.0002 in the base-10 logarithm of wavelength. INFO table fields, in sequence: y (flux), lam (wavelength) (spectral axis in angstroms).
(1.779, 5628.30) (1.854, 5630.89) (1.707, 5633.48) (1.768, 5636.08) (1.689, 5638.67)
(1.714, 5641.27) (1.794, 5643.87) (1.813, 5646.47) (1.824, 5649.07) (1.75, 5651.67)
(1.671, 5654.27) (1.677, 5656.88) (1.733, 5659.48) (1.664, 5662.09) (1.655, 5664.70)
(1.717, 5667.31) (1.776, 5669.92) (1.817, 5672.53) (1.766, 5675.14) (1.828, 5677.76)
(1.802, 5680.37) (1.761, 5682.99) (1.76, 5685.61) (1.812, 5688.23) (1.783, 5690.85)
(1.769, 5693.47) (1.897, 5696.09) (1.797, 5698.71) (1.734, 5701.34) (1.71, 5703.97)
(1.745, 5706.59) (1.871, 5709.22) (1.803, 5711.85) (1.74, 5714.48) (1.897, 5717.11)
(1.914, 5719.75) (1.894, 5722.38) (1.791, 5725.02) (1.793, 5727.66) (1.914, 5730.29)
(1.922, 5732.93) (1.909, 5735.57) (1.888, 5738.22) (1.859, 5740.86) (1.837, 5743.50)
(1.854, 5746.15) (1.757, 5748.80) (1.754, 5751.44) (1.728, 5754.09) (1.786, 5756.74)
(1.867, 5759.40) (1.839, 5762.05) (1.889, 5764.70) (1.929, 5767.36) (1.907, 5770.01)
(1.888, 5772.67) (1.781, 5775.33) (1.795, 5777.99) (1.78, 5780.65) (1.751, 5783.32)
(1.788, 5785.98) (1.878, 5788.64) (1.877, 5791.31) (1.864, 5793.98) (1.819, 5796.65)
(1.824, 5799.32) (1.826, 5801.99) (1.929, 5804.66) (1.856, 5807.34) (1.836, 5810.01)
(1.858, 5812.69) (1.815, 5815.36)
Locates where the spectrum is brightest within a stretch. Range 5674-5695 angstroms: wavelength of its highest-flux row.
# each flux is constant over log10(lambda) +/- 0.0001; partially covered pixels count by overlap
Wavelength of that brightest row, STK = 5677.76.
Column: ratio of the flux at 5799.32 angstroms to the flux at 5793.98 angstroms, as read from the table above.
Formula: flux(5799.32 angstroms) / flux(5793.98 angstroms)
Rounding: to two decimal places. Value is 0.98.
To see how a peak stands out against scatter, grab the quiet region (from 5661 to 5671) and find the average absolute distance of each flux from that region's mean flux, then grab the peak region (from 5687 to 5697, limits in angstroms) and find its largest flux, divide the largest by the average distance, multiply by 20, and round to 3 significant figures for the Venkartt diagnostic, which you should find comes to 872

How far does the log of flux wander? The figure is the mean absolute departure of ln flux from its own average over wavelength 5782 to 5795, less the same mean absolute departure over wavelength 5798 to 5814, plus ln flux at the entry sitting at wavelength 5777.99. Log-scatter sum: 0.60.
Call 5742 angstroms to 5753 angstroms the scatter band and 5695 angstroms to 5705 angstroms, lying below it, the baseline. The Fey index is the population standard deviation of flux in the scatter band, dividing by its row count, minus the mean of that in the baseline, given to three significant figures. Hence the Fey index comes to -1.74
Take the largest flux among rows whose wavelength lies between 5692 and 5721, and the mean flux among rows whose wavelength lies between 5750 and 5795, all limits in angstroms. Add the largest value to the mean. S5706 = 3.74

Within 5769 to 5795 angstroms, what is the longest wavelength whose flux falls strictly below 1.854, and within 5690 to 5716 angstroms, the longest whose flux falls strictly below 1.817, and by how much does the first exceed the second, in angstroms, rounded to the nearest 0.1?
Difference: 71.5 angstroms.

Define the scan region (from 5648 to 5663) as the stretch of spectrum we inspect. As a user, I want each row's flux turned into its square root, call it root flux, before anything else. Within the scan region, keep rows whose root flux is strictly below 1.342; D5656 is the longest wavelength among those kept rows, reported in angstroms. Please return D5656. 5662.09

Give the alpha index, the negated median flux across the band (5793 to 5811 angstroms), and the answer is -1.84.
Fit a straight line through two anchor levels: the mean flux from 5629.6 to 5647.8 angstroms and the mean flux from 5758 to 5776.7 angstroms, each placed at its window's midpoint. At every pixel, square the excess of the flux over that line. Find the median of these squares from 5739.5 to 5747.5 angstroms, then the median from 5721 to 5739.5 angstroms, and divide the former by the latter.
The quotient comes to 0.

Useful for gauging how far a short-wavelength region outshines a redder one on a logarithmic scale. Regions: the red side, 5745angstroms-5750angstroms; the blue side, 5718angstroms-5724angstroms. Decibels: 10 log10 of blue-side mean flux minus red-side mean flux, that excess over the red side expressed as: -10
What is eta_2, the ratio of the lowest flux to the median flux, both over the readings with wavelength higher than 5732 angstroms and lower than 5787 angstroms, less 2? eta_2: -1.060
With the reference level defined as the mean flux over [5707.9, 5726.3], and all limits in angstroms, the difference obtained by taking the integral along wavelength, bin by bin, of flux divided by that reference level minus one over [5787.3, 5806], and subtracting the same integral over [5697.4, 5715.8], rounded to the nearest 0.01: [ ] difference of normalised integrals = 0.88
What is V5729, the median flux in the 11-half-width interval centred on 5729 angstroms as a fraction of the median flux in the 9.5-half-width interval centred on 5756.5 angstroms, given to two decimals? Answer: 1.06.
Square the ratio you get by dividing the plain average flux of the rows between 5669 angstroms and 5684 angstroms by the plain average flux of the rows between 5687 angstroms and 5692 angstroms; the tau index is 0.994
